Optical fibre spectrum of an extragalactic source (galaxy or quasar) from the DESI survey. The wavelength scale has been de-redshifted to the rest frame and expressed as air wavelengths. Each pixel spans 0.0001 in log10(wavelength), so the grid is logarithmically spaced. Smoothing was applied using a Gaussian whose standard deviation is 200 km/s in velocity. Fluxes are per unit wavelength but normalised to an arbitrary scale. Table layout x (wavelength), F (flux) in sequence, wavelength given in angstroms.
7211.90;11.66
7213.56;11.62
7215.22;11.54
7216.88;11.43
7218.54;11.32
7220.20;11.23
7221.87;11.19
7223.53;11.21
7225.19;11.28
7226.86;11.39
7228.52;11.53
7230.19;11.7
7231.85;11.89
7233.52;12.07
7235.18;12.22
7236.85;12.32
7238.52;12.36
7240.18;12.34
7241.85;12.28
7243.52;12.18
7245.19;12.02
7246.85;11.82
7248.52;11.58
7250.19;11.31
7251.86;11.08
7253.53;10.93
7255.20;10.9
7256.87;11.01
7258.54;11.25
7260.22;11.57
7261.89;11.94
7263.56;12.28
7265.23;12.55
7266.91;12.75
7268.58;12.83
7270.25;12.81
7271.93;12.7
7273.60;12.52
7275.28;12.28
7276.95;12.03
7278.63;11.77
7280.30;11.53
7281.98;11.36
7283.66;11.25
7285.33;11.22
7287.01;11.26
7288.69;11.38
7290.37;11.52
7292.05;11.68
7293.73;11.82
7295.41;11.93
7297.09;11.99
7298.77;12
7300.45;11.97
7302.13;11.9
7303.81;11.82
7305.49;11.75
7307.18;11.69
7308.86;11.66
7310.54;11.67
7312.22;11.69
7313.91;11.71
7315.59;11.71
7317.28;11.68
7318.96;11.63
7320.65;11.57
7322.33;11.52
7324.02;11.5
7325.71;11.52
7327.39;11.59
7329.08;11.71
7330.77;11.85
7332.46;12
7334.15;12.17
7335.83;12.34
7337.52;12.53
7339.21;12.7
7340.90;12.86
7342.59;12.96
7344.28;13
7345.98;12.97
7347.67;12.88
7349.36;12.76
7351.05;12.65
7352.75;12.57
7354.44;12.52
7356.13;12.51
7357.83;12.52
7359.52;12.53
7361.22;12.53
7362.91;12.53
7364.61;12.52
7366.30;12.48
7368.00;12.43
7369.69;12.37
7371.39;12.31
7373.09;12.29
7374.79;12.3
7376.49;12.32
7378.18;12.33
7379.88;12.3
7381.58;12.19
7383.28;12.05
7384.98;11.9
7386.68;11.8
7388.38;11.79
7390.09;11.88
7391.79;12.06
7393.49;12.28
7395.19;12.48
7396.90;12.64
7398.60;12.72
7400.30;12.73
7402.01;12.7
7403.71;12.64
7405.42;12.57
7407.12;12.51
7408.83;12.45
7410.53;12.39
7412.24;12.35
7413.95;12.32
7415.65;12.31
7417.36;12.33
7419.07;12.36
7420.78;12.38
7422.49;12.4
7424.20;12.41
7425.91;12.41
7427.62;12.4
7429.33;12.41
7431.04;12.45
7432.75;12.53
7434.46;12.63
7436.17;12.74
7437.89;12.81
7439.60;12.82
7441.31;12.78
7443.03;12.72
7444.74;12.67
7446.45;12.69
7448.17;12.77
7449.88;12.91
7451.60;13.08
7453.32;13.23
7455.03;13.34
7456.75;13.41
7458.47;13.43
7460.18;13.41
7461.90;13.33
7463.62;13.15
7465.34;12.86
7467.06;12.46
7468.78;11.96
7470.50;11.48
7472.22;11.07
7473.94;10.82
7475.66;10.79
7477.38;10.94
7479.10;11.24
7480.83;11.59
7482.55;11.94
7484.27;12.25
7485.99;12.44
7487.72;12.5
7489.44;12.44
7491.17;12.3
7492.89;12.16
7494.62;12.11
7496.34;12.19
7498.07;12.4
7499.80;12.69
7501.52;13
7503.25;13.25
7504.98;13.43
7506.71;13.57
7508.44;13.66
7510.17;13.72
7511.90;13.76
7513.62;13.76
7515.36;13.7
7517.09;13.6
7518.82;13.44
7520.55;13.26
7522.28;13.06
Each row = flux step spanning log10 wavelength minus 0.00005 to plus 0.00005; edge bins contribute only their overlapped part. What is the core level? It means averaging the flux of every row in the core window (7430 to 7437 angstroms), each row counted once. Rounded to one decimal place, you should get 12.6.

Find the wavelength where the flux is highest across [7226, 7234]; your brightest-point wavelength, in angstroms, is 7233.52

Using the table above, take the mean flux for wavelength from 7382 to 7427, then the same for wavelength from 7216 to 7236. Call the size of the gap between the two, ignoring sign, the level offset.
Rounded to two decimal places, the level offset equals 0.80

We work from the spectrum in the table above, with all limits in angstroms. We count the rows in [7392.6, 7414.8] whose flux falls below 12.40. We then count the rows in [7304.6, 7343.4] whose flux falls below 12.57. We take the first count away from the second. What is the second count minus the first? 16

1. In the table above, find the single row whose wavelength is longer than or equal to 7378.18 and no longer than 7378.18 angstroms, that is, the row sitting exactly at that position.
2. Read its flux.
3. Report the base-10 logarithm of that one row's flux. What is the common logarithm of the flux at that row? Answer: 1.091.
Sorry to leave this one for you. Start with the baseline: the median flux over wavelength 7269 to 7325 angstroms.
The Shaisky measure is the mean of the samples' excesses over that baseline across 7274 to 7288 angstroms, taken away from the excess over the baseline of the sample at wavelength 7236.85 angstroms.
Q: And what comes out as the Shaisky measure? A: 0.7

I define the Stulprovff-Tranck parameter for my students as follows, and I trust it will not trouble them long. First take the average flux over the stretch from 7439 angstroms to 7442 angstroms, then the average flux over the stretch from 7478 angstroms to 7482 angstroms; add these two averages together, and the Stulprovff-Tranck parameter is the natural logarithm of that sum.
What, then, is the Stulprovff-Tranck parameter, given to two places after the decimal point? 3.19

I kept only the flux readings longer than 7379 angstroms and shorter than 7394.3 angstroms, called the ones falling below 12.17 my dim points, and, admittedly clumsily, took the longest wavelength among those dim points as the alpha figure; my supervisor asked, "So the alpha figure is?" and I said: 7391.79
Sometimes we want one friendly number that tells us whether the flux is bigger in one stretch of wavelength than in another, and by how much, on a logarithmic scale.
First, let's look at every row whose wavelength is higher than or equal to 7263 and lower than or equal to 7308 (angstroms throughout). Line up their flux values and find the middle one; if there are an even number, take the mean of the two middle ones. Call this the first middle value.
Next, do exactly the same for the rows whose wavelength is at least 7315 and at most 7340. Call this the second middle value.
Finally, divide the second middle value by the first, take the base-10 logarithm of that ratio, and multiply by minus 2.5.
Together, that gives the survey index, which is 0.017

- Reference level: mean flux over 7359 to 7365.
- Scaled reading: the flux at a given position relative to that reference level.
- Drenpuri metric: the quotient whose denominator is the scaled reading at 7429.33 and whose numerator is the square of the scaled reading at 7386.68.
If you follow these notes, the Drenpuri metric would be 0.896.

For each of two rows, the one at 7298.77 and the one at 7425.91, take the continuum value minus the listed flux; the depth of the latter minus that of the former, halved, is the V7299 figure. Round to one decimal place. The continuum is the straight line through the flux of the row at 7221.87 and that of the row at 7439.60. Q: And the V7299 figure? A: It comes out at 0.3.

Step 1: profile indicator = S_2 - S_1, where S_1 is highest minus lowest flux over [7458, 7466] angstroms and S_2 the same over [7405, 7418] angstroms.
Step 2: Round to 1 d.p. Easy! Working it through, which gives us -0.3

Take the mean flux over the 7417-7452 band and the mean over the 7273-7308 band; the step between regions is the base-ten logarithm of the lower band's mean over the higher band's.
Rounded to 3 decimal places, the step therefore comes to -0.031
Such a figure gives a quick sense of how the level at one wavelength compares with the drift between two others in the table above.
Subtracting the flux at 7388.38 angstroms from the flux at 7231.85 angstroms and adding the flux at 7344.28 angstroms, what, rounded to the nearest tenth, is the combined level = 13.1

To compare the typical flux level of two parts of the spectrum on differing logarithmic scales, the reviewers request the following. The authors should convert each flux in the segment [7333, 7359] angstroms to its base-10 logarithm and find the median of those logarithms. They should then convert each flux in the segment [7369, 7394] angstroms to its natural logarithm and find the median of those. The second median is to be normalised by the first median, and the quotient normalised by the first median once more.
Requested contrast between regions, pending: 2.06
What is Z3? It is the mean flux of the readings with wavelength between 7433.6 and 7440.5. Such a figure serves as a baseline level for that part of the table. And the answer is 12.8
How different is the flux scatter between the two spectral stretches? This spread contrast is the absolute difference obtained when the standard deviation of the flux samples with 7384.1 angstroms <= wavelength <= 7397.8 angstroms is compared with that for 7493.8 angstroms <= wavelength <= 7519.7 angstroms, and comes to 0.27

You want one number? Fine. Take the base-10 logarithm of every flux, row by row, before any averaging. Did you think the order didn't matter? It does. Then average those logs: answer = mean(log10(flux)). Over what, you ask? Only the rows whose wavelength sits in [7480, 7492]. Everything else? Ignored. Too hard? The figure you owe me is 1.087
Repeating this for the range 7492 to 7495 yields 1.084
